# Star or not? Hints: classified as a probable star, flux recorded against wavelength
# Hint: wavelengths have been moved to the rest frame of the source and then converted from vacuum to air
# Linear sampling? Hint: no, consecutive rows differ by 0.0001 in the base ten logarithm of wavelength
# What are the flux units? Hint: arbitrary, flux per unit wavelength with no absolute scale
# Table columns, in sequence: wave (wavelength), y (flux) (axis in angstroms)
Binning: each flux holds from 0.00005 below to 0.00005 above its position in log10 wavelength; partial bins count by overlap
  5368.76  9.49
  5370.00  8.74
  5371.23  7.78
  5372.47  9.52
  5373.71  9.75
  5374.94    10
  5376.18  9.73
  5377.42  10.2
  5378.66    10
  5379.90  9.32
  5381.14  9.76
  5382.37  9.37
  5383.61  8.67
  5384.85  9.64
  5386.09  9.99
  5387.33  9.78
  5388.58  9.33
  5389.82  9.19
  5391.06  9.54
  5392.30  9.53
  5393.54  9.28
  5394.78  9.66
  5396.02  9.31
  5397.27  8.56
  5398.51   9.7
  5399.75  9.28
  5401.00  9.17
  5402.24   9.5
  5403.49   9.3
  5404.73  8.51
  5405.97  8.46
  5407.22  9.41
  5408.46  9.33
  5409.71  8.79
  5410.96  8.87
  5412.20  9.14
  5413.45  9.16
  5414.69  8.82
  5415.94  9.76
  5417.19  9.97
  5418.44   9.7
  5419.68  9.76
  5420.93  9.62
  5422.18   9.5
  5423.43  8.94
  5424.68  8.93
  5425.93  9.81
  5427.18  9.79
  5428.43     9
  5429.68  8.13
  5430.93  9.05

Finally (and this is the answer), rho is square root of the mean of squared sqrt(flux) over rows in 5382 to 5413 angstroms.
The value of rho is 3.04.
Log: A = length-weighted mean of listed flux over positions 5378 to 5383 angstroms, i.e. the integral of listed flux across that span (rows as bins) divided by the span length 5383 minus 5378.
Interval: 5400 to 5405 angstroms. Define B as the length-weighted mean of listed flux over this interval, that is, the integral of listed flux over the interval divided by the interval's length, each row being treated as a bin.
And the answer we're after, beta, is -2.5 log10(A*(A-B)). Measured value -1.6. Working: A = 9.62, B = 9.17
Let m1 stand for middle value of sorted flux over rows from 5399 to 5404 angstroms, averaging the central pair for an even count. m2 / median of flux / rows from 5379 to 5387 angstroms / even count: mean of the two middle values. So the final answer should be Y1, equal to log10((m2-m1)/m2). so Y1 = -1.65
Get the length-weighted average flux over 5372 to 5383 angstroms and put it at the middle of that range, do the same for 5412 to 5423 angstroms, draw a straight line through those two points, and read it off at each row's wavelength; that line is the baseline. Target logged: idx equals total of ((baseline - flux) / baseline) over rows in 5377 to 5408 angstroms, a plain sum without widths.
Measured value 0.71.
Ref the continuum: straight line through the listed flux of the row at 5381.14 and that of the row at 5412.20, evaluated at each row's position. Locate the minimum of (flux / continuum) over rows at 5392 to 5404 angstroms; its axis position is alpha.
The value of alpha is 5397.27 angstroms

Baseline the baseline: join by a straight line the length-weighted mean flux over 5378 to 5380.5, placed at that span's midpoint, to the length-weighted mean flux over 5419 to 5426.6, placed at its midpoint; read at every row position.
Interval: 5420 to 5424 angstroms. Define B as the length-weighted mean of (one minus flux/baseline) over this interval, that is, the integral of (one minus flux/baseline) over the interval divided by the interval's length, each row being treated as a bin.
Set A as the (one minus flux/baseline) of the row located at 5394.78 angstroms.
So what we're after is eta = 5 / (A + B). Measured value -1374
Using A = -0.01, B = 0.00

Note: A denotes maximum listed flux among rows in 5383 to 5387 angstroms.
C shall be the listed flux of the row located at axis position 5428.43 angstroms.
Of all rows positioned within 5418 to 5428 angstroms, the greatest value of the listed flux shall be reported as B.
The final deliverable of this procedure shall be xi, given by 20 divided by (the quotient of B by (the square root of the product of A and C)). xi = 19.3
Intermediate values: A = 9.99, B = 9.81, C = 9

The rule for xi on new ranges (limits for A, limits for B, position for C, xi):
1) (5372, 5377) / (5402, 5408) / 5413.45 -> 20.1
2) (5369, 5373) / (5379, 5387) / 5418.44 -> 19.2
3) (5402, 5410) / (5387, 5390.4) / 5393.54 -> 19.2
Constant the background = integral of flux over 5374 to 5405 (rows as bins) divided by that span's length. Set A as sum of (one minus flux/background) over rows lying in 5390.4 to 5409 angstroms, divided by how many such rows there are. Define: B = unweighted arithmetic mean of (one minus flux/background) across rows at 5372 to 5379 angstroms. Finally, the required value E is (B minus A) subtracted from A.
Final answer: 0.09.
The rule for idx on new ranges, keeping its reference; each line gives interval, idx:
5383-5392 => 0.17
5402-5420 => 0.48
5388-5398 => 0.29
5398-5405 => 0.22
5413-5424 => 0.02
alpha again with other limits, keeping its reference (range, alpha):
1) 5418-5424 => 5423.43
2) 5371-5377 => 5371.23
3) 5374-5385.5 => 5383.61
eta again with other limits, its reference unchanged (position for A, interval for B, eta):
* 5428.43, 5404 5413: 49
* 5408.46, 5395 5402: 98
